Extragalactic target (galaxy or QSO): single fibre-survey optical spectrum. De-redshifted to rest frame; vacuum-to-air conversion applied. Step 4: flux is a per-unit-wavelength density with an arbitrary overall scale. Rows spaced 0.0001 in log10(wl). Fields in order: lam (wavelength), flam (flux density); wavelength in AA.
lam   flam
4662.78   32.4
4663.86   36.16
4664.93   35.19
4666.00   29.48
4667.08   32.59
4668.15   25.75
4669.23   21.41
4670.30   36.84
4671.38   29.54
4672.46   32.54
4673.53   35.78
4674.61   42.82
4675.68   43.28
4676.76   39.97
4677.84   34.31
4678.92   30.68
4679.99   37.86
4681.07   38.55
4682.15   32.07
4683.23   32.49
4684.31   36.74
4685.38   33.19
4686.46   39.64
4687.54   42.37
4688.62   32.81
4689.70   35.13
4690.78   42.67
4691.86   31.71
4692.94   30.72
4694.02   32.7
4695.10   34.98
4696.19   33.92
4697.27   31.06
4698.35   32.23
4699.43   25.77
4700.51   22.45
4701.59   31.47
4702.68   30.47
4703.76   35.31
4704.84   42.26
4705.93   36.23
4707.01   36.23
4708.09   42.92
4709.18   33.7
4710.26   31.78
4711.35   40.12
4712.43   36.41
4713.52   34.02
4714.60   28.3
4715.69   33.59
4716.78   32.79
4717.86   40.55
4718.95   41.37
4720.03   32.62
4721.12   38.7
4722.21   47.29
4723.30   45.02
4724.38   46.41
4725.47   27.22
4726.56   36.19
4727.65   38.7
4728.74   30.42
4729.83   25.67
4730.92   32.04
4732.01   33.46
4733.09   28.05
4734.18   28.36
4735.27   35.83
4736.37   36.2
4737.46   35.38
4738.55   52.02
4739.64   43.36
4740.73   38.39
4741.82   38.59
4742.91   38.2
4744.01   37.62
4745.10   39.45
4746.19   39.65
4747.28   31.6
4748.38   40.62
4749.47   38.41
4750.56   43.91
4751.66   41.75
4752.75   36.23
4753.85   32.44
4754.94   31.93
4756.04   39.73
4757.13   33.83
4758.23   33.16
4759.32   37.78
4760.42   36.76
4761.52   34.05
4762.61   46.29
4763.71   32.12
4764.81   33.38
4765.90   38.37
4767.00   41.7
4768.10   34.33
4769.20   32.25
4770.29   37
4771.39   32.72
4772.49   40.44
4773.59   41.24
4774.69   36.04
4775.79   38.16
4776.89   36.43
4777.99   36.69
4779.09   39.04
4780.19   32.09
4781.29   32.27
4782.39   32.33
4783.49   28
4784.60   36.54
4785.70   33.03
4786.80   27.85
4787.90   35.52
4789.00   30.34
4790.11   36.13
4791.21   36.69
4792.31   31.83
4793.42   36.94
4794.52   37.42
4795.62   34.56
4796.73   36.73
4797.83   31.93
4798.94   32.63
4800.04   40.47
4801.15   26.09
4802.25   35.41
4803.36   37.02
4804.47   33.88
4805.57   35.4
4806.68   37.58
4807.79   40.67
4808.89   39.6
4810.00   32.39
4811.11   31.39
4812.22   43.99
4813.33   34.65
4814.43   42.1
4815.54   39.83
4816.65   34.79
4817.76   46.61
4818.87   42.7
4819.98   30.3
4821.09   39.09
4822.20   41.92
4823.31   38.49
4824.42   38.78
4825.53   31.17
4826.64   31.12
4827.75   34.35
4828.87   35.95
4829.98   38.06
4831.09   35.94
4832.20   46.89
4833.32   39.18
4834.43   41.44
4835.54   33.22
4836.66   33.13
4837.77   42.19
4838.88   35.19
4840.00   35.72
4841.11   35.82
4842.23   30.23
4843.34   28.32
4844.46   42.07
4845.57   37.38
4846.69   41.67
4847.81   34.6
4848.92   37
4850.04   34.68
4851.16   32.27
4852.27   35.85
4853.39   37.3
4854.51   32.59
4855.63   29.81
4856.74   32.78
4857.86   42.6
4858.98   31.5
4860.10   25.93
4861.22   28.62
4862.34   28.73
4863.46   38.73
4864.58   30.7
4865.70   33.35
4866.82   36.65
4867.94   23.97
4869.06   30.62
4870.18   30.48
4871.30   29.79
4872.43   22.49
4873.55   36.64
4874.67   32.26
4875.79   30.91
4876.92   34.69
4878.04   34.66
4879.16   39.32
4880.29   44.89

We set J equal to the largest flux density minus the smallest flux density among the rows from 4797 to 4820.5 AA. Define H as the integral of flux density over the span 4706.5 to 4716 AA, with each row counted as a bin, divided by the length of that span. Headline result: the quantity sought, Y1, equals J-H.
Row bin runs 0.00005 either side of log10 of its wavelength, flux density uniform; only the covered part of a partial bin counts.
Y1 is -15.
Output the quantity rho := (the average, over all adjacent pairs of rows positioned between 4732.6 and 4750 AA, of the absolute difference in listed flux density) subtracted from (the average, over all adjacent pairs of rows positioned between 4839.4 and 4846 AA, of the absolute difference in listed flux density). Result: 1.1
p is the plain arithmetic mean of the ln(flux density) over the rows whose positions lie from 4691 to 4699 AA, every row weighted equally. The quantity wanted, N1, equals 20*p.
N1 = 69.6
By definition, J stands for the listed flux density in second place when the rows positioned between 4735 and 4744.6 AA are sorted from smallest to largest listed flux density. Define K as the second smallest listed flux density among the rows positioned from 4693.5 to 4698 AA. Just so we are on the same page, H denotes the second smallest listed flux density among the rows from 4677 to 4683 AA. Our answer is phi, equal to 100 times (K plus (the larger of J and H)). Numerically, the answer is 6853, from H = 32.07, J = 35.83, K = 32.7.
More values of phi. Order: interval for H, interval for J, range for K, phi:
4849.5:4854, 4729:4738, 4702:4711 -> 6646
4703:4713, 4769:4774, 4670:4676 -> 6624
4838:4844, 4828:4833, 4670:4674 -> 6849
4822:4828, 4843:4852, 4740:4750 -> 6989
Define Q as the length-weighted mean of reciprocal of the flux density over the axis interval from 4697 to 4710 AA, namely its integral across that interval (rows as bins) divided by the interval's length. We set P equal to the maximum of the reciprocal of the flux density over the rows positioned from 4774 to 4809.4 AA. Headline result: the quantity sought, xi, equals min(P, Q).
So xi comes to 0.0309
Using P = 0.038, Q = 0.031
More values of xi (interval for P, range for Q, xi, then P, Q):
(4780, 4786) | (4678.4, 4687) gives 0.0287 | 0.036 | 0.029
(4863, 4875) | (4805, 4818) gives 0.0266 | 0.044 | 0.027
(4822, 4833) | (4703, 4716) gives 0.0283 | 0.032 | 0.028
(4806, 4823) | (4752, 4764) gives 0.0281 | 0.033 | 0.028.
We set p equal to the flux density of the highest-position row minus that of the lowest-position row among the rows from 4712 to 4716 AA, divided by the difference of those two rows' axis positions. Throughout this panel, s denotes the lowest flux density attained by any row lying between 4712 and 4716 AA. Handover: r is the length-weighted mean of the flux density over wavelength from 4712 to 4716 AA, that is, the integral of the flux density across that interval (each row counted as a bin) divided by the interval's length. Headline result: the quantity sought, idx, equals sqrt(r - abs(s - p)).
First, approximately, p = -0.9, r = 33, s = 28.3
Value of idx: 1.9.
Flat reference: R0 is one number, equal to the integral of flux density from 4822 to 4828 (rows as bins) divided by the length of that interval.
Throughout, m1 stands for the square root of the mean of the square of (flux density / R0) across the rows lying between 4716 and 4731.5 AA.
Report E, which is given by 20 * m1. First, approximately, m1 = 1.05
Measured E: 20.9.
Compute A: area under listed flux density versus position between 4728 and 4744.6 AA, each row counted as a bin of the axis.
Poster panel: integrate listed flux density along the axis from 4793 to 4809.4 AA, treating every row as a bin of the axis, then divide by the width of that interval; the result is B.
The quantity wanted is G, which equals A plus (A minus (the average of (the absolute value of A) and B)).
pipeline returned 869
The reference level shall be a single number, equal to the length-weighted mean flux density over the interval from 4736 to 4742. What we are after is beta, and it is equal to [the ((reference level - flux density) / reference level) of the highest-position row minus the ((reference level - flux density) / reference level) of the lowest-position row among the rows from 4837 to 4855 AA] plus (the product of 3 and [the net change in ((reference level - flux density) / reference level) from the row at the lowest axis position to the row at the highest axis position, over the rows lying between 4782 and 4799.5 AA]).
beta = 0.21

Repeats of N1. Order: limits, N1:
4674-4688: 72.2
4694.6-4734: 70.7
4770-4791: 70.9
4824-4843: 71.7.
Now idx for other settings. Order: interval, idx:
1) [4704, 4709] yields 1.6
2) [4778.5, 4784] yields 1.5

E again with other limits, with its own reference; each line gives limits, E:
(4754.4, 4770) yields 20.3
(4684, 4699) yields 19.7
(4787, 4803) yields 19.4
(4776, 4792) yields 19.0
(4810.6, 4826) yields 21.6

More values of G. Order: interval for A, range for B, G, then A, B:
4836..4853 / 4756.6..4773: 893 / 608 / 36.3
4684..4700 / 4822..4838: 805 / 549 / 37.3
